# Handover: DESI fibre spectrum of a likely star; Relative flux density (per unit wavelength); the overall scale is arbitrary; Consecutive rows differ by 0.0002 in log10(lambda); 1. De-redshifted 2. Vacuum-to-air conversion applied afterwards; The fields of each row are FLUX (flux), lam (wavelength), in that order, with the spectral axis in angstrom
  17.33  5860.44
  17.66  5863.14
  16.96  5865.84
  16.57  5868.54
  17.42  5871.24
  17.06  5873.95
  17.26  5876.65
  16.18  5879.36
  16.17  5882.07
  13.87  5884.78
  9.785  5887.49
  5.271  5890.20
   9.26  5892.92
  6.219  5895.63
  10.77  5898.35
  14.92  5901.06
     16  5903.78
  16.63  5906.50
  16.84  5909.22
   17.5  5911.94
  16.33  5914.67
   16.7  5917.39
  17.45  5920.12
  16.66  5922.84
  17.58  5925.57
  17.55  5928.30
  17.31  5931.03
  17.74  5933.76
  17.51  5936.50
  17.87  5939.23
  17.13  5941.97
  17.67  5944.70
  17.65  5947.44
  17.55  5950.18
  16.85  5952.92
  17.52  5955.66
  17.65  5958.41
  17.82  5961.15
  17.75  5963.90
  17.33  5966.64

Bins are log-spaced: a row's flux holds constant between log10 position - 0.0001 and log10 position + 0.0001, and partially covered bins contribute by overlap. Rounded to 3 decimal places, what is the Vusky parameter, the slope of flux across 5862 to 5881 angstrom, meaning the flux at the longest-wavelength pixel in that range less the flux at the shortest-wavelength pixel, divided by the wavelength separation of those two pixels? -0.091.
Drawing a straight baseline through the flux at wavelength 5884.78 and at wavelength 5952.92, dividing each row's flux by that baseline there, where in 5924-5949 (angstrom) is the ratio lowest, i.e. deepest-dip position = 5941.97 angstrom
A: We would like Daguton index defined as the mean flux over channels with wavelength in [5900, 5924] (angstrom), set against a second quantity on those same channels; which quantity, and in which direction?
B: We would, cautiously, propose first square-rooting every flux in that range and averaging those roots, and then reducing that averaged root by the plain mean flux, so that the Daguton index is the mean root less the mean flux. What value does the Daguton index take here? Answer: -12.5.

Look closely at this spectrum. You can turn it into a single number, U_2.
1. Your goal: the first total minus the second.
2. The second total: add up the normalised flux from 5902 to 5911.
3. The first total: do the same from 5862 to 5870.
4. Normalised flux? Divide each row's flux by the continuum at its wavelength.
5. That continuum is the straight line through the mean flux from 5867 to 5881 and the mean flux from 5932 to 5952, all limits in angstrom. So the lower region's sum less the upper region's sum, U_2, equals 0.17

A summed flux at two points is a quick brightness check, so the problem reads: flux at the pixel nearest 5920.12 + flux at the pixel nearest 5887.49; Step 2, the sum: 27.2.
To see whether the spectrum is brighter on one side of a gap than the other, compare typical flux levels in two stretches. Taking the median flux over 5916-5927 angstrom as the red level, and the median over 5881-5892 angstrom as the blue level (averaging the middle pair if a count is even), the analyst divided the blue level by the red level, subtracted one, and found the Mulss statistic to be -0.31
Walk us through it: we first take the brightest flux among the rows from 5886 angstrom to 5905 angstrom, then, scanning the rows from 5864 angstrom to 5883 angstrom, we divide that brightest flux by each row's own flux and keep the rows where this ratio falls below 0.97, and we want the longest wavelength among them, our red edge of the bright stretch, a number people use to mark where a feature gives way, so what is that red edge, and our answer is 5876.65 angstrom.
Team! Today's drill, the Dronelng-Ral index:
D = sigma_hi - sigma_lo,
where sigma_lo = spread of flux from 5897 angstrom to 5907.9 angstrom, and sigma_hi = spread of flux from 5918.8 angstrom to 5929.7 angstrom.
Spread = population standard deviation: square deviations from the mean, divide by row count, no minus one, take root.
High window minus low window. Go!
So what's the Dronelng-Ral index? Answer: -1.9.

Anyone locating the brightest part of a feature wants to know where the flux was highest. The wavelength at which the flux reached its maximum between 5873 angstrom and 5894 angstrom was 5876.65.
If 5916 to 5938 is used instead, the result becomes 5933.76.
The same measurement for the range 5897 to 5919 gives 5911.94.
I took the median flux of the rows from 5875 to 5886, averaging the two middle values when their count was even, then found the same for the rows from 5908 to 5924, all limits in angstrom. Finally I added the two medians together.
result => 33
